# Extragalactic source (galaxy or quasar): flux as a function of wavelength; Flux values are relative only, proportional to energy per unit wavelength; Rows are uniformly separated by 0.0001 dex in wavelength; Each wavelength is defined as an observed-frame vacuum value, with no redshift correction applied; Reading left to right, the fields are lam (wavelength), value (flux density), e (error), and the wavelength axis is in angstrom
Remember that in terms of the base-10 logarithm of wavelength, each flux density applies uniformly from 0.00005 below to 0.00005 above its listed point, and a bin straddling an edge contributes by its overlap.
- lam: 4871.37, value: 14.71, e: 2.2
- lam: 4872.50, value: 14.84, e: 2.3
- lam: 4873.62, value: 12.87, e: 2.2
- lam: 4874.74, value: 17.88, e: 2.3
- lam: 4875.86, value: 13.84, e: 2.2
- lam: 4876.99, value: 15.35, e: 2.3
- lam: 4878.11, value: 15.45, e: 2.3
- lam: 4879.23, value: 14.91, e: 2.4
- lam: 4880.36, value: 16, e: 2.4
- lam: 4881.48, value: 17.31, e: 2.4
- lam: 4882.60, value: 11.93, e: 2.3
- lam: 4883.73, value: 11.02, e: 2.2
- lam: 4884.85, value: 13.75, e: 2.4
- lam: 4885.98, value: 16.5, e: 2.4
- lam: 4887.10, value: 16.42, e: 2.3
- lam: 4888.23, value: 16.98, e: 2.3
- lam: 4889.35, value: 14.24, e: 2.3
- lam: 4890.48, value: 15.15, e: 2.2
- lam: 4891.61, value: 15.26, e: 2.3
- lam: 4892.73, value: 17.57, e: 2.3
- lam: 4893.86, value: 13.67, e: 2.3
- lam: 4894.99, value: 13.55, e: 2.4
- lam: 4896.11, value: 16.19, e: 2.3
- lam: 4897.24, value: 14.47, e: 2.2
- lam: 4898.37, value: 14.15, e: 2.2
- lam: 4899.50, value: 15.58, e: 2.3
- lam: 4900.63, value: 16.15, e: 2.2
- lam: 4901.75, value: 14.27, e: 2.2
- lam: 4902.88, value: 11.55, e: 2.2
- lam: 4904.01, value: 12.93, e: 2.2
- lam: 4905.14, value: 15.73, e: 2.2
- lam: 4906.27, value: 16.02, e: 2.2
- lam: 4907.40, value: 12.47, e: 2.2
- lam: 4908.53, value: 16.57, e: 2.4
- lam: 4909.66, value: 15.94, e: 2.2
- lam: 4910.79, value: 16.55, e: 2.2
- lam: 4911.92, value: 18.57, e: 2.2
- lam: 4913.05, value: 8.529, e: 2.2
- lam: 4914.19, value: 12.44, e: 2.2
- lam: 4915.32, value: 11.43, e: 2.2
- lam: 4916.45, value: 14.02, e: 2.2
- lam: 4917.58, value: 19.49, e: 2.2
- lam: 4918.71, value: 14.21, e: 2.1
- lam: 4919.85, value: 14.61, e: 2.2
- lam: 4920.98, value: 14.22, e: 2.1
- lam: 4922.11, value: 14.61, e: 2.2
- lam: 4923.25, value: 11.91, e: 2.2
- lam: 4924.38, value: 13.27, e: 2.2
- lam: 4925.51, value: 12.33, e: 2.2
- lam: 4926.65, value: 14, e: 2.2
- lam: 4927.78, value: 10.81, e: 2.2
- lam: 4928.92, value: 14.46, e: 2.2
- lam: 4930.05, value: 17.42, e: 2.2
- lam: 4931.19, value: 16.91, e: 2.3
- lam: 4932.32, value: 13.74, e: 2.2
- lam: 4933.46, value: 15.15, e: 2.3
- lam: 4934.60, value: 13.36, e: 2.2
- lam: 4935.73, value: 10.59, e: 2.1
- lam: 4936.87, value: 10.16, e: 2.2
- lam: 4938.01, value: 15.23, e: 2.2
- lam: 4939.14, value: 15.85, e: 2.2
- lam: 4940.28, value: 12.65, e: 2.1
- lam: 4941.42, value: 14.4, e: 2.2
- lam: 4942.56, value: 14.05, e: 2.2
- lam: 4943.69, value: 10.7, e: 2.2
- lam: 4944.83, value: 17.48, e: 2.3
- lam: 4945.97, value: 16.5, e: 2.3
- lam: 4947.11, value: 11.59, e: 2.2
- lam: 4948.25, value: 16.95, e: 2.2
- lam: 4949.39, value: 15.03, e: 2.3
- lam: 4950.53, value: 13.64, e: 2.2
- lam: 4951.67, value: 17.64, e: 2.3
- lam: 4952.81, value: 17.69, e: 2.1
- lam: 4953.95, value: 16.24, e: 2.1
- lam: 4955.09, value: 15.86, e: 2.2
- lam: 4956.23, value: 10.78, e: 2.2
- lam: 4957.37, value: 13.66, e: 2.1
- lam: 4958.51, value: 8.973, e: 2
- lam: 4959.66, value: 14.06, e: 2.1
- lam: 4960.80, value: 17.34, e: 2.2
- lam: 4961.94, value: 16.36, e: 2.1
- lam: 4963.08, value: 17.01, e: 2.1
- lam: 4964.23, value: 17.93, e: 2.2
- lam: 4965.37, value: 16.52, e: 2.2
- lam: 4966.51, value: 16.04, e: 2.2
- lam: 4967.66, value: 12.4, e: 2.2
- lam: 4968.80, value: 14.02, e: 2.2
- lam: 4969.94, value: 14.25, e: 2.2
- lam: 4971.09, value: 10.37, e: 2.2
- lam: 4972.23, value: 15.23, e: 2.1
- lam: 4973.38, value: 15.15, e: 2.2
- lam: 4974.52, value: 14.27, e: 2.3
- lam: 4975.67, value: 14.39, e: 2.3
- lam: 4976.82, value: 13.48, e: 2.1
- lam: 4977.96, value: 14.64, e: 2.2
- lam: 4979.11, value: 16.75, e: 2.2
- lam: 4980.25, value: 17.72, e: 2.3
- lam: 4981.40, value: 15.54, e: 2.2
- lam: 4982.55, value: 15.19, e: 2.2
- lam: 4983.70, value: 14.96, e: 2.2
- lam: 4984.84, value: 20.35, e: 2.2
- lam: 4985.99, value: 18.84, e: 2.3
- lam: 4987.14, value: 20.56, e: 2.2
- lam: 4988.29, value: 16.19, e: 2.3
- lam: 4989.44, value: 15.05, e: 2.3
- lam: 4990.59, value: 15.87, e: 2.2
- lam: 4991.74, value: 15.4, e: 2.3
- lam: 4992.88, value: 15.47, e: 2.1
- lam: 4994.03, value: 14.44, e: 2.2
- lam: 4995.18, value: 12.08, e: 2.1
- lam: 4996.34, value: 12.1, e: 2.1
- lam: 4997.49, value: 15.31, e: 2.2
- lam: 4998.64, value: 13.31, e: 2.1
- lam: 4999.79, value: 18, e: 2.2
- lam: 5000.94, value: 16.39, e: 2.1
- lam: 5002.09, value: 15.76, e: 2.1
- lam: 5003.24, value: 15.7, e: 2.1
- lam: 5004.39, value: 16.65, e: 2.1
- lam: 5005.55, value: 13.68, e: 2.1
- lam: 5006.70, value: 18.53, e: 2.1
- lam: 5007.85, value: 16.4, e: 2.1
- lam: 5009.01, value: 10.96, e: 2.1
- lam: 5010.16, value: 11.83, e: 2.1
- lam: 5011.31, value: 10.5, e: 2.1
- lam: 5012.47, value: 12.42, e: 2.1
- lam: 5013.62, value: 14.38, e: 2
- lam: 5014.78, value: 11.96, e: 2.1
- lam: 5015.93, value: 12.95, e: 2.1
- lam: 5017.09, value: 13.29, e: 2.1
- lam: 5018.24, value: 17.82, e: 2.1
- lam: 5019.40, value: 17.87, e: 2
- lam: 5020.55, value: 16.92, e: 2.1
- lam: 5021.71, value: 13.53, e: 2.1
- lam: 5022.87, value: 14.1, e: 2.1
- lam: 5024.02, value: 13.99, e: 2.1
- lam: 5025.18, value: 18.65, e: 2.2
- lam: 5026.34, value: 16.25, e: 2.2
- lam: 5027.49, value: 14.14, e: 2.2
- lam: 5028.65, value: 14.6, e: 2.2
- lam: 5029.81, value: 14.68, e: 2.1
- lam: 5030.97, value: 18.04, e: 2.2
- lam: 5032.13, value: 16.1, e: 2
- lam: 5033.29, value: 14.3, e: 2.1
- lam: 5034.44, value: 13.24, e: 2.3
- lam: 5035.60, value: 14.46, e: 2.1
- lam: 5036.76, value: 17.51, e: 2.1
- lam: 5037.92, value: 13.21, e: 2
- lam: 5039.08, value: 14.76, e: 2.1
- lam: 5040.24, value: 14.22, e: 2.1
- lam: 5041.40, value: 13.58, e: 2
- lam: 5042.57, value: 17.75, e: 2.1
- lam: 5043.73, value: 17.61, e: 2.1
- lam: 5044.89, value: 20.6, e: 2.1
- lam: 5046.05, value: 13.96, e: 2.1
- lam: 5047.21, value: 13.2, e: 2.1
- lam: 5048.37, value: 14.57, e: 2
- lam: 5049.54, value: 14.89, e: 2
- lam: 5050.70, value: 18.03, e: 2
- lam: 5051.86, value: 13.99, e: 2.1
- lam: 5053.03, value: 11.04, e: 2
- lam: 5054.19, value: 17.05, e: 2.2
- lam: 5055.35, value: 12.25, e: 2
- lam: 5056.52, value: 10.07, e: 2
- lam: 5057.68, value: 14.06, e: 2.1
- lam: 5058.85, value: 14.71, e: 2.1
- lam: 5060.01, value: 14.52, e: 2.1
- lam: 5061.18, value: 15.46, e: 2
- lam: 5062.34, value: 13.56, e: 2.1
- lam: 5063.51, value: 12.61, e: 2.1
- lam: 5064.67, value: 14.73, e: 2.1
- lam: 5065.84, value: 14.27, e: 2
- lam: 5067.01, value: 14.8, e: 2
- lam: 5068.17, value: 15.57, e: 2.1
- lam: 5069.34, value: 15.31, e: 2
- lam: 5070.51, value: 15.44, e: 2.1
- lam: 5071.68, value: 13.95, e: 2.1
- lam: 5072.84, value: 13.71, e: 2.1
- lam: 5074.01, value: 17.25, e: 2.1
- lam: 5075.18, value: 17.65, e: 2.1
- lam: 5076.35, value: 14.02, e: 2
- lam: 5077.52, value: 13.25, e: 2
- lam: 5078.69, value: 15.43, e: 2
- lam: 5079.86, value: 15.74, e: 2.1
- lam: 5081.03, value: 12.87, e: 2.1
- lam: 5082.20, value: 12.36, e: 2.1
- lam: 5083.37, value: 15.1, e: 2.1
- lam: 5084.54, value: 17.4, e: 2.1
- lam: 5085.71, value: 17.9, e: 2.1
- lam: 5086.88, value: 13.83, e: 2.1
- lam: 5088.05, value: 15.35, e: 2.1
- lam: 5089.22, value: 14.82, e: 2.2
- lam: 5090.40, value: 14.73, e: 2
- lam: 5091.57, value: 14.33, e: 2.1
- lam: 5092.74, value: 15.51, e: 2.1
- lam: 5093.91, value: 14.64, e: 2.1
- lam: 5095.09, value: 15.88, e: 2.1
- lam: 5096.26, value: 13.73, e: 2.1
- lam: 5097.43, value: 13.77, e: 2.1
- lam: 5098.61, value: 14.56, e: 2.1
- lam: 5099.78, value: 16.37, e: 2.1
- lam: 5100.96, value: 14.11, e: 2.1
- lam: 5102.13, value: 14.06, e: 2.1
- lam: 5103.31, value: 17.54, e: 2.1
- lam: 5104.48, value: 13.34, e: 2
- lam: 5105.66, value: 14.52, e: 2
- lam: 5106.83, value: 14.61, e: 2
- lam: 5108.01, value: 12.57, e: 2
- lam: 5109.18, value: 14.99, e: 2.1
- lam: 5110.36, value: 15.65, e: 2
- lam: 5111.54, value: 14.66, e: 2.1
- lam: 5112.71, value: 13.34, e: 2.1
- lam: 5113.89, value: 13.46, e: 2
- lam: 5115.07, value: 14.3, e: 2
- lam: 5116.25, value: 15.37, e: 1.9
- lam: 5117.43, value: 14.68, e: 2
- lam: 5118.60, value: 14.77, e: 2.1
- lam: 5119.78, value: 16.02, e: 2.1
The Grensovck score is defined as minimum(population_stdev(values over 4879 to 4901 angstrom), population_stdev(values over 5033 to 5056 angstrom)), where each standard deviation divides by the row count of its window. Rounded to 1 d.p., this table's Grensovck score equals 1.7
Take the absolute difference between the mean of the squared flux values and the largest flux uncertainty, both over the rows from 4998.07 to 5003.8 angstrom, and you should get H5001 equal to 251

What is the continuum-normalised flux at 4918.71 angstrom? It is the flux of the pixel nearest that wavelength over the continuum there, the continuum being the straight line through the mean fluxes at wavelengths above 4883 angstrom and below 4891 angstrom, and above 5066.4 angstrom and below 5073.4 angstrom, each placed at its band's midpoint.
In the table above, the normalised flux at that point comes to 0.96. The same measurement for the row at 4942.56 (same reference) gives 0.95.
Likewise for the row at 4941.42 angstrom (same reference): 0.97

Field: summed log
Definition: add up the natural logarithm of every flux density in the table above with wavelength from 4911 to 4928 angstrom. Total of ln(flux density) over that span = 38.9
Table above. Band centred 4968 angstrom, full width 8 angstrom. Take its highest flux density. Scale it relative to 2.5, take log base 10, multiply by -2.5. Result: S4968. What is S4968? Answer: -2.139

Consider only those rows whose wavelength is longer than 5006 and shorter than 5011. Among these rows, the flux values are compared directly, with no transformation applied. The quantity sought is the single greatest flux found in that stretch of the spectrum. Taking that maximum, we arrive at 18.53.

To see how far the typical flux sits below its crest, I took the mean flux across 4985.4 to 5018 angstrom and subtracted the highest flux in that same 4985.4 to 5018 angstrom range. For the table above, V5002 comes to -6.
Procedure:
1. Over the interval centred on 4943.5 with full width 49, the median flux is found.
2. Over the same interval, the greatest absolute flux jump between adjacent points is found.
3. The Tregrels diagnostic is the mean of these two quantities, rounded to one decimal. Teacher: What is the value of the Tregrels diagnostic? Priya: 10.6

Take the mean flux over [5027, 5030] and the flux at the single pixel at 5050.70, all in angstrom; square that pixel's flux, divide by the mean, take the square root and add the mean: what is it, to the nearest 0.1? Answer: 19.2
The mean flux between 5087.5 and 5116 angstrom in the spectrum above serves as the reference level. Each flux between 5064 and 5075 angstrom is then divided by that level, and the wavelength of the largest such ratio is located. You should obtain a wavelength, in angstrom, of 5074.01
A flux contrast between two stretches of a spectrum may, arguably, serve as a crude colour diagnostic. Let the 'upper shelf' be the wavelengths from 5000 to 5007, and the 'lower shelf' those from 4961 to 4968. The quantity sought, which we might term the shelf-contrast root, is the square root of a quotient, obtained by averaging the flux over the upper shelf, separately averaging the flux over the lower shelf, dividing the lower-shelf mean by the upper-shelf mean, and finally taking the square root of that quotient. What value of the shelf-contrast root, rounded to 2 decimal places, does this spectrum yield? 1.00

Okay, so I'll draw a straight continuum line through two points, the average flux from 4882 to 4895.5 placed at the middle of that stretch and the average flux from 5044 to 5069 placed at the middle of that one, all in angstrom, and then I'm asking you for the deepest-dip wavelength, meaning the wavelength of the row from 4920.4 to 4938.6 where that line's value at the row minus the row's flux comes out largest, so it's 4936.87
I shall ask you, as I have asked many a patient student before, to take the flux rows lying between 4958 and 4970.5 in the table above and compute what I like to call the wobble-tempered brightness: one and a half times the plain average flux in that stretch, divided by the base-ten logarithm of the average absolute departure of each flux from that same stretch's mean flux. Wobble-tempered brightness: 72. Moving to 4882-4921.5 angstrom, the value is 91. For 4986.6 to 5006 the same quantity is 158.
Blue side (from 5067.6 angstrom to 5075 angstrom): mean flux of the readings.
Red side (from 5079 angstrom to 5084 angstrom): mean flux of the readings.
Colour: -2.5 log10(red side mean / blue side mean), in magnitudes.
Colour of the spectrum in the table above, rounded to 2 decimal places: 0.09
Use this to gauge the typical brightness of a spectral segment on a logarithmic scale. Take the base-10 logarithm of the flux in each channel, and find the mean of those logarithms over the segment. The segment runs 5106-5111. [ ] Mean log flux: 1.16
